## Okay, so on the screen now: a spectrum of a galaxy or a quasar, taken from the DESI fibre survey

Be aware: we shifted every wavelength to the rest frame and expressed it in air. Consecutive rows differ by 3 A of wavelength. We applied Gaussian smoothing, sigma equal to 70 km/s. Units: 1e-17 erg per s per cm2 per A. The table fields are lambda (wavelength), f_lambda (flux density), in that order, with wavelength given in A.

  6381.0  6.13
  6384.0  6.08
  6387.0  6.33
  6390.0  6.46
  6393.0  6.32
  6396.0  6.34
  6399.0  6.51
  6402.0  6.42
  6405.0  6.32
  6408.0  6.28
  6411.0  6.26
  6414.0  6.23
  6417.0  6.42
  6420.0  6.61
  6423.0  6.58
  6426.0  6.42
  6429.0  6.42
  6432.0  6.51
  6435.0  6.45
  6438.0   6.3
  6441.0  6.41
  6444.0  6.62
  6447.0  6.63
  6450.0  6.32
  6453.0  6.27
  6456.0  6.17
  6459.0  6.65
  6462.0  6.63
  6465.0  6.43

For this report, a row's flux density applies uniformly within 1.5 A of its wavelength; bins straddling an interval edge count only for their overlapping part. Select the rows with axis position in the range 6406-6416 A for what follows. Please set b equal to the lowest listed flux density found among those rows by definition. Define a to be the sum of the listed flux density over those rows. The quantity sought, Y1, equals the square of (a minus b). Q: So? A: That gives 157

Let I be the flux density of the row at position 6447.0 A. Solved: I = 6.63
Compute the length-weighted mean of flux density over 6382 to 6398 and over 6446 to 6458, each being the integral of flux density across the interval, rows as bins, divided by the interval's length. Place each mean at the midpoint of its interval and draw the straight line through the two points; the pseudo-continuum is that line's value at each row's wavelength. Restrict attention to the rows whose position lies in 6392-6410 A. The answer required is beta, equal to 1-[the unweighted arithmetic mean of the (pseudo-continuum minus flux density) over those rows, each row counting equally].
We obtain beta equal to 1.05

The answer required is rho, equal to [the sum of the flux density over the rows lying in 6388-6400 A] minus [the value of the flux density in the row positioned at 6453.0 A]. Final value 19.4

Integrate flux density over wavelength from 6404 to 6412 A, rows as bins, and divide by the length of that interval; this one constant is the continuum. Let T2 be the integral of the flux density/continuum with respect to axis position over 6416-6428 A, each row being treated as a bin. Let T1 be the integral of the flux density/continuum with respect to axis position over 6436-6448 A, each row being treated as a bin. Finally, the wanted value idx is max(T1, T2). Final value 12.4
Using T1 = 12.4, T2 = 12.4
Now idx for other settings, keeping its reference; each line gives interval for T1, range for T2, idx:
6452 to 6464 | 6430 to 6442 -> 12.3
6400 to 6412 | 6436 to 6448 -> 12.4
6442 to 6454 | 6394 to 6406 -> 12.3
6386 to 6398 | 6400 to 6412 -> 12.2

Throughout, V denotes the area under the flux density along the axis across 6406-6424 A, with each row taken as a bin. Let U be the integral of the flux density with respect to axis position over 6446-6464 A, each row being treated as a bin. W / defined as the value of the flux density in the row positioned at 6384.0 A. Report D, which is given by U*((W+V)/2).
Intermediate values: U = 116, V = 115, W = 6.08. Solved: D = 7018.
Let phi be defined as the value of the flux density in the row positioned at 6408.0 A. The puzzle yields 6.28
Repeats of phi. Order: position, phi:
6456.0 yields 6.17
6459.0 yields 6.65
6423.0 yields 6.58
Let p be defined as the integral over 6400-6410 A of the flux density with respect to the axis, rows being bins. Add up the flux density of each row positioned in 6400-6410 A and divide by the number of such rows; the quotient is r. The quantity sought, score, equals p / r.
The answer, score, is 10.01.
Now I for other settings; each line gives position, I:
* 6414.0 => 6.23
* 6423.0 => 6.58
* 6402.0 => 6.42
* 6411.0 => 6.26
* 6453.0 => 6.27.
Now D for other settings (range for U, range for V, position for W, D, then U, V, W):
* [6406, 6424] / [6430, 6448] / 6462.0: 7090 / 115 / 117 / 6.63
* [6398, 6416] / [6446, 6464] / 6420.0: 6985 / 114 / 116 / 6.61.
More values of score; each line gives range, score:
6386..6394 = 8.01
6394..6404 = 9.98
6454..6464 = 9.98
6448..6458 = 10.06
